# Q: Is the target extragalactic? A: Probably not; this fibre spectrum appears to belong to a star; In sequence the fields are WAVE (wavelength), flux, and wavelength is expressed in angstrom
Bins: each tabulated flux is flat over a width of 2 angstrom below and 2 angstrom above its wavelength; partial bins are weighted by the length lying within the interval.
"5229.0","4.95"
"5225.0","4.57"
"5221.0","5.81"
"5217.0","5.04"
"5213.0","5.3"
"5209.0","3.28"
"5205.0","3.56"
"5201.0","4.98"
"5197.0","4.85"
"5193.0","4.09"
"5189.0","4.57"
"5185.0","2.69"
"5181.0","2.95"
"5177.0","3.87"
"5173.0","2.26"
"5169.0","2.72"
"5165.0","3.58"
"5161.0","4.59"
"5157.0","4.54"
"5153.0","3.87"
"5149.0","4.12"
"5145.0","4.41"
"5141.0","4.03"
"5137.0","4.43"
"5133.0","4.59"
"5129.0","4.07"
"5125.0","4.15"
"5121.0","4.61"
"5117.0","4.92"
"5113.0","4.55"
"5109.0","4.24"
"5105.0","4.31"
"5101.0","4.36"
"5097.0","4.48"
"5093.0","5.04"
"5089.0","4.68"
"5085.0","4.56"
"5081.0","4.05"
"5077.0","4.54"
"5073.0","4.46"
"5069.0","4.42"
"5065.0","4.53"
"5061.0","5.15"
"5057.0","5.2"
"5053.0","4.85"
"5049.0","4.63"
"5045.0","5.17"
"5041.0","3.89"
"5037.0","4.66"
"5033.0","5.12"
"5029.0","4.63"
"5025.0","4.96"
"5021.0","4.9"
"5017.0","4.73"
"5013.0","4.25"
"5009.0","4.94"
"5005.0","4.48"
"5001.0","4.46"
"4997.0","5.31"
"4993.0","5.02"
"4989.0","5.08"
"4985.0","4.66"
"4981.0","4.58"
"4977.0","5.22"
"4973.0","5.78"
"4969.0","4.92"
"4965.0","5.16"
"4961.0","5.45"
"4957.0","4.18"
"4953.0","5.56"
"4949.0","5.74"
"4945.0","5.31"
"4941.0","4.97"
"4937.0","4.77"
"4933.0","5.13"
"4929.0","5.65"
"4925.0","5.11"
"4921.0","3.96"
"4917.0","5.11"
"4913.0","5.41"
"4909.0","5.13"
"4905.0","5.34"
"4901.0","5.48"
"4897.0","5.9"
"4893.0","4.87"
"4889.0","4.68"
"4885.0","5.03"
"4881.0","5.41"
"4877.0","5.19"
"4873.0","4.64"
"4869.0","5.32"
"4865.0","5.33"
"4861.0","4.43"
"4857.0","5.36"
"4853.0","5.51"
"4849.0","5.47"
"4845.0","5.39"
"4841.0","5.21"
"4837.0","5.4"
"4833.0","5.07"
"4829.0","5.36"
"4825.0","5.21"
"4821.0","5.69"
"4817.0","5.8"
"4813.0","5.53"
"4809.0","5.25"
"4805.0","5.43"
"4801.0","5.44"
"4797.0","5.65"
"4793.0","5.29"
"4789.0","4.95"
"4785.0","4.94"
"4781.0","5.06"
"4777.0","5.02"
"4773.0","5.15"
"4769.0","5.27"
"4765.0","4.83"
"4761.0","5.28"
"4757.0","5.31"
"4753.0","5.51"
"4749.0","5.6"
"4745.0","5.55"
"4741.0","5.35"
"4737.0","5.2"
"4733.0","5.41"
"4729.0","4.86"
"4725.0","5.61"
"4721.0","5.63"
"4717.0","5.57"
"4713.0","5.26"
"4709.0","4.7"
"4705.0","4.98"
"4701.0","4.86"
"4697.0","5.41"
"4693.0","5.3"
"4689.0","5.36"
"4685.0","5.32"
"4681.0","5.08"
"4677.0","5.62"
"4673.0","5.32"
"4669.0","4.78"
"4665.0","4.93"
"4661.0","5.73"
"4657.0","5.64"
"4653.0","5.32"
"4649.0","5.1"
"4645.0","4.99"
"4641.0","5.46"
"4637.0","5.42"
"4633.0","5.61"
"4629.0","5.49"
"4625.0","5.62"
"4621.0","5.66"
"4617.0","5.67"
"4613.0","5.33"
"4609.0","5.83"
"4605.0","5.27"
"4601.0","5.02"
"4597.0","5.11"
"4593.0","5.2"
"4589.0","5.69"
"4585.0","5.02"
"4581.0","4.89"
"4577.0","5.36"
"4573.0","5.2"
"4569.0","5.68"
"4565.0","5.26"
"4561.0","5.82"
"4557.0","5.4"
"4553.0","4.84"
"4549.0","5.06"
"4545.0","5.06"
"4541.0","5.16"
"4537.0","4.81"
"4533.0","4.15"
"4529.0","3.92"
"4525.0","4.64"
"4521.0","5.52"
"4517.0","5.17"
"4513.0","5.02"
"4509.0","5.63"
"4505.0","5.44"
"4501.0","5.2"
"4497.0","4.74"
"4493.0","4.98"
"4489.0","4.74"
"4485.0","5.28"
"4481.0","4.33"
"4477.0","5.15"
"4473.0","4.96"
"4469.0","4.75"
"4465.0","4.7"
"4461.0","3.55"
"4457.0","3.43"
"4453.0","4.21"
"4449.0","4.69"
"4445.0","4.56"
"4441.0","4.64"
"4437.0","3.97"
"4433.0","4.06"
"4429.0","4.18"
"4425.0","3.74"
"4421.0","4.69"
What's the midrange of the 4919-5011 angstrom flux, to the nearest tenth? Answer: 4.9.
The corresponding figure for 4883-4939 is 4.9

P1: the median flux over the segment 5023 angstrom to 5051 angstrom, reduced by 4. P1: 0.66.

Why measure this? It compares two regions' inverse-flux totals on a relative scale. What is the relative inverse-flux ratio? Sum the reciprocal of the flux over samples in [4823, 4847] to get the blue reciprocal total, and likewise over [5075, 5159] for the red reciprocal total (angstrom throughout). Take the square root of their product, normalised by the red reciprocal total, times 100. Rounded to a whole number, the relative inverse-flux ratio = 49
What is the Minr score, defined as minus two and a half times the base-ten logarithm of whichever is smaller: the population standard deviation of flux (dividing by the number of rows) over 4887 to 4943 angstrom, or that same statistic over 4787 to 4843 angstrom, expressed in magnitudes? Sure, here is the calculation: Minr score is 1.60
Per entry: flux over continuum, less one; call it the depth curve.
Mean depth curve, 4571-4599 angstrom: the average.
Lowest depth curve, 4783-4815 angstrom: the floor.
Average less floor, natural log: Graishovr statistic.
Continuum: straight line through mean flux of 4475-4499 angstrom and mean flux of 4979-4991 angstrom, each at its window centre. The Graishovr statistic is -3.0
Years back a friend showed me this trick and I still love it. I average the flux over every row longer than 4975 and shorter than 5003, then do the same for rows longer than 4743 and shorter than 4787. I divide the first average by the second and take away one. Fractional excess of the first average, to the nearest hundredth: -0.06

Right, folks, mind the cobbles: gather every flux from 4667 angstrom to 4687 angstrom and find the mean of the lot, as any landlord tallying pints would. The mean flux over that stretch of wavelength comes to 5.2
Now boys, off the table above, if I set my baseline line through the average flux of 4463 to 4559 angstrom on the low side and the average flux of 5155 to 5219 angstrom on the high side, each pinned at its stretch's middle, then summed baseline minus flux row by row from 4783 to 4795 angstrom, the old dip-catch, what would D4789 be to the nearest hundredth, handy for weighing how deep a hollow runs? -1.60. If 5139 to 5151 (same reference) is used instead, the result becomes -0.58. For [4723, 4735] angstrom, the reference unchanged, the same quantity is -2.03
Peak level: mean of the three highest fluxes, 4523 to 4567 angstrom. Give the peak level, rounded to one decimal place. 5.5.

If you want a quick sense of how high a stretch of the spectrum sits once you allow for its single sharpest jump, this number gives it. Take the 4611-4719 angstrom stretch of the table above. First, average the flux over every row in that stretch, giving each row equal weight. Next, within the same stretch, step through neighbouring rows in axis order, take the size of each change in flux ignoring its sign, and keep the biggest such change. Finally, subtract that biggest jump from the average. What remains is 4.5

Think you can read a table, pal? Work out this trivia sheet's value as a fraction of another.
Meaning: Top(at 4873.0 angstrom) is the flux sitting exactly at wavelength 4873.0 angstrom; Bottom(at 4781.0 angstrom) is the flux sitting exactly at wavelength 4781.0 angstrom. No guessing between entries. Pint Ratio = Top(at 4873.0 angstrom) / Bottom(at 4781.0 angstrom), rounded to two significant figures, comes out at 0.92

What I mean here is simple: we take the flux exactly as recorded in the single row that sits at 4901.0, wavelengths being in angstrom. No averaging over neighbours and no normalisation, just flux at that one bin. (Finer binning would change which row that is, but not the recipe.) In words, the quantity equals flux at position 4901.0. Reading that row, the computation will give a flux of 5.48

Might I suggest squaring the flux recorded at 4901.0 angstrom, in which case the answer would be 30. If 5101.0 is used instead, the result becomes 19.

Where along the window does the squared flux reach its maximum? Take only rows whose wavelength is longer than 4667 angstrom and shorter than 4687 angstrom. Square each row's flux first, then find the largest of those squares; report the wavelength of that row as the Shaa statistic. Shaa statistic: 4677.0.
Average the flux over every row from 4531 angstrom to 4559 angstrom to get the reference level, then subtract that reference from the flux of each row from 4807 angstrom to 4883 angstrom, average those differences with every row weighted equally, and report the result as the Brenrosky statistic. 0.367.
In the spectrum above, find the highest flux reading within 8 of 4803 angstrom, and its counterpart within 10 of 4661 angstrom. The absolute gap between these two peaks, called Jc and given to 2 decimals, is 0.08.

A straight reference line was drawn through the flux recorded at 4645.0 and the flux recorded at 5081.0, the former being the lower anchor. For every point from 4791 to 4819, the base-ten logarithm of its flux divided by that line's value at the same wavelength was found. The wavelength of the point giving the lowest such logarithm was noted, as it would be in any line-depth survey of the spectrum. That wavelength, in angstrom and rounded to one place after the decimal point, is 4809.0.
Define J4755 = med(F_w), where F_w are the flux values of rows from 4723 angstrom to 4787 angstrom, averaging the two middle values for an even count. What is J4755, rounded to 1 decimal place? 5.3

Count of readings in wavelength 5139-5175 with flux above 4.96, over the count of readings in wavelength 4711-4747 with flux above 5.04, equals 0.0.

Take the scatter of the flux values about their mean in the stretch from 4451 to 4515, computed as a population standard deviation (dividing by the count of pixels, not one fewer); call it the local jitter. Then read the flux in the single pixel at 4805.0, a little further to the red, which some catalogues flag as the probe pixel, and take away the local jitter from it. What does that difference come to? 4.83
